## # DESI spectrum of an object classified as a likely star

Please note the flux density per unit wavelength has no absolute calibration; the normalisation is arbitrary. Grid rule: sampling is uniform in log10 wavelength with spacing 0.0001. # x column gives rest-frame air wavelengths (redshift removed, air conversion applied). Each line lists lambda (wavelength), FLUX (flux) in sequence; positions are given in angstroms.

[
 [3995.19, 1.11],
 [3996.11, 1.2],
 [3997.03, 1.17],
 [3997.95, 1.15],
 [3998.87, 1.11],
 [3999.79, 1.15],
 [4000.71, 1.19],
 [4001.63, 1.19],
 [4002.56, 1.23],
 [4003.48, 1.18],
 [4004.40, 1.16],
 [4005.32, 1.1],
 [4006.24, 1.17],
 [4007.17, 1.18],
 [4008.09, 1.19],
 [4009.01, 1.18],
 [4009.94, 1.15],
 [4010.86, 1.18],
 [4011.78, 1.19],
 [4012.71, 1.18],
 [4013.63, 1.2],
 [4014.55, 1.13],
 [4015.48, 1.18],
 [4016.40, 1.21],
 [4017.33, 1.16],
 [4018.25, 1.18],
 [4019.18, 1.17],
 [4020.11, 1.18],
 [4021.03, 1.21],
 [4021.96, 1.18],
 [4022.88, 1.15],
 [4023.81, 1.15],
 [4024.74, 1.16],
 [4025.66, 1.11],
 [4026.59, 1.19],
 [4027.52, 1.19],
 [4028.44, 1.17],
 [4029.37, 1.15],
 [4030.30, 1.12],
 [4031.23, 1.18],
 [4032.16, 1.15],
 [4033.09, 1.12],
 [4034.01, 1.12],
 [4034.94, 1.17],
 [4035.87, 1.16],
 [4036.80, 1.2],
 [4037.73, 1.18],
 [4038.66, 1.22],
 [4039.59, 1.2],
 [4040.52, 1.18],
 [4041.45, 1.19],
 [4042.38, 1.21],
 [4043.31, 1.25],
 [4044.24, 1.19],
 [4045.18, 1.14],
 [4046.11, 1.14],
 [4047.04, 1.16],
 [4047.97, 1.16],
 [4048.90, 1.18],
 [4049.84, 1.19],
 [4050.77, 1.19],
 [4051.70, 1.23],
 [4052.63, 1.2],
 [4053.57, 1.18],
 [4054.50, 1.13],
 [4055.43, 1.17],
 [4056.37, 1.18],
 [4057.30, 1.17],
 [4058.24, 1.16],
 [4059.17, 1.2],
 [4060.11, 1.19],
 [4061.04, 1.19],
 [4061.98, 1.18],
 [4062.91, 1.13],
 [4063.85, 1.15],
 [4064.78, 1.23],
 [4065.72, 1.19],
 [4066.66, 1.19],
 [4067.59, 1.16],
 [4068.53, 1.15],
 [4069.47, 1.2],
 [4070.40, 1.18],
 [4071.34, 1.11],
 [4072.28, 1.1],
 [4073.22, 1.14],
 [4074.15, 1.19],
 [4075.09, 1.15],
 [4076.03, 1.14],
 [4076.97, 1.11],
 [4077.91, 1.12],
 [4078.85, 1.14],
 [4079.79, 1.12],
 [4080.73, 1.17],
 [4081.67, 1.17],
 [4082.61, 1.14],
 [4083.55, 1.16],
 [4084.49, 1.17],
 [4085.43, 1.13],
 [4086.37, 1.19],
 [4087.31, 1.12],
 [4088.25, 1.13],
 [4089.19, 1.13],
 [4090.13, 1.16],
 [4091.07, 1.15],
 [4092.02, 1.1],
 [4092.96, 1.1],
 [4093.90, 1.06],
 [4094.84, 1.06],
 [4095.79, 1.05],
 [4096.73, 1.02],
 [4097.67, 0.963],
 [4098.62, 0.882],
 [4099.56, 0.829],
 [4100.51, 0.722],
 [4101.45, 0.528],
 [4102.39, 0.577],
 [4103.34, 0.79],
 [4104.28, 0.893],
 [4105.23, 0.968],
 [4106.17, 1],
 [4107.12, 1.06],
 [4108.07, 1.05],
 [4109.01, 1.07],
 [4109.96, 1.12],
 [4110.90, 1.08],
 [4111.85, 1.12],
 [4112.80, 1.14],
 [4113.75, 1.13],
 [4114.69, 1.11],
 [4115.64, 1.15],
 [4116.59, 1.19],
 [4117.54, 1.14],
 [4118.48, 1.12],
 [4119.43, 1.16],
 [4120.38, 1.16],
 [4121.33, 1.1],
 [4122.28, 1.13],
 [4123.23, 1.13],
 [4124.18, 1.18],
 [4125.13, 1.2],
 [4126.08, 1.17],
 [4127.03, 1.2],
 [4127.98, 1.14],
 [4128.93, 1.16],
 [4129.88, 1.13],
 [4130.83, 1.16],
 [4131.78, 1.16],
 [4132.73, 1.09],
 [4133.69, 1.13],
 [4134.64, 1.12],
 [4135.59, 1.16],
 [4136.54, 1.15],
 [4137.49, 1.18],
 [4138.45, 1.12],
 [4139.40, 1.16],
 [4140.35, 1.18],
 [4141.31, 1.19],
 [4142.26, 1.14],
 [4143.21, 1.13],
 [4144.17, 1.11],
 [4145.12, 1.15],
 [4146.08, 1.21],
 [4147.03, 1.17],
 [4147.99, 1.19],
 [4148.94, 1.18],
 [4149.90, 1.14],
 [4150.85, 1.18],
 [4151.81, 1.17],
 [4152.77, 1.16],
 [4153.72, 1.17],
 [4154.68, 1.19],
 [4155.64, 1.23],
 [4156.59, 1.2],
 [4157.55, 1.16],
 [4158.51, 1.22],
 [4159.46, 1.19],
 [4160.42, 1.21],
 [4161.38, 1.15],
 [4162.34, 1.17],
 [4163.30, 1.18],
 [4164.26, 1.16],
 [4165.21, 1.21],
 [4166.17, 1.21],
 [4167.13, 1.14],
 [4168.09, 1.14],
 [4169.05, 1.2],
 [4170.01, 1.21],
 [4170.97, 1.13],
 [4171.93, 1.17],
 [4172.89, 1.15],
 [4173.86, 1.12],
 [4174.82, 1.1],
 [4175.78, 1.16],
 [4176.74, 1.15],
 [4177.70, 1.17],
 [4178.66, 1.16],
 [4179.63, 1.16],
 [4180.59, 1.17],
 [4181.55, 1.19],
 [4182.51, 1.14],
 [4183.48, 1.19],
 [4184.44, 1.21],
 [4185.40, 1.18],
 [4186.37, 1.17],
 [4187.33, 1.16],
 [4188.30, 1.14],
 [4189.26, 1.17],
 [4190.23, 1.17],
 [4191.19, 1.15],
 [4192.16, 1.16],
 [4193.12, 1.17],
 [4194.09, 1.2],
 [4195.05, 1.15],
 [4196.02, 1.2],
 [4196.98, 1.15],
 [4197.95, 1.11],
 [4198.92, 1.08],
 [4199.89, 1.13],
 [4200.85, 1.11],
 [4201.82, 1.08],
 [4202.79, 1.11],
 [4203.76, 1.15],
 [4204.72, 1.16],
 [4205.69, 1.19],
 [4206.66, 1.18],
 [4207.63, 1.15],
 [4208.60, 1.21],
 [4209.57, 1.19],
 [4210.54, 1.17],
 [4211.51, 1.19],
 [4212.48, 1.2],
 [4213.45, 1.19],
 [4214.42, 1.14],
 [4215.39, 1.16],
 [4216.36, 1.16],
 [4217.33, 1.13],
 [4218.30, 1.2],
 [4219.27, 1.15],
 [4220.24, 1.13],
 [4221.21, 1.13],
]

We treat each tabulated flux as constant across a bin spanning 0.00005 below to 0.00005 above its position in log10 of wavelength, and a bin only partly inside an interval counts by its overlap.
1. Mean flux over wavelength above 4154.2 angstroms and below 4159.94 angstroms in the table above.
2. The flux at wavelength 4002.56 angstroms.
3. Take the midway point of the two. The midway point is 1.21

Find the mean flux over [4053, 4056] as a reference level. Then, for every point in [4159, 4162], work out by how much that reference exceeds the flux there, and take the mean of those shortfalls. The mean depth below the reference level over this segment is -0.023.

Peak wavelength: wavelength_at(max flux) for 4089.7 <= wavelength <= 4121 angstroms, 4116.59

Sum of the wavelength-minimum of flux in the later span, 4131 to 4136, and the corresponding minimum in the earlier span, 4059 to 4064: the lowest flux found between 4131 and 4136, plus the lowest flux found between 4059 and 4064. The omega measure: 2.220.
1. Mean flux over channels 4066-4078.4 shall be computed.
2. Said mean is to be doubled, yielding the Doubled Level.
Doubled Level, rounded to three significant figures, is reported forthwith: 2.30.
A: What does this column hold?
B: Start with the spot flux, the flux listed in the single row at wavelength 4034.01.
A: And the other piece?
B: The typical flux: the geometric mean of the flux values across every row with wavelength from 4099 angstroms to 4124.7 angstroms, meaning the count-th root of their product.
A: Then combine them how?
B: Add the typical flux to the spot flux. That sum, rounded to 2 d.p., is 2.12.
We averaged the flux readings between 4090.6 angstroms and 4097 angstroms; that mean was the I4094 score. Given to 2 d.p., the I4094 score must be 1.08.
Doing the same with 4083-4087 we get 1.16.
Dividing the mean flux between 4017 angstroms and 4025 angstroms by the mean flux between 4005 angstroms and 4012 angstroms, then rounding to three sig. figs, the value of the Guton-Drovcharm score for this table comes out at 1.00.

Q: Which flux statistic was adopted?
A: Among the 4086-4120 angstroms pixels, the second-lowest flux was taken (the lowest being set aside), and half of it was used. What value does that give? 0.29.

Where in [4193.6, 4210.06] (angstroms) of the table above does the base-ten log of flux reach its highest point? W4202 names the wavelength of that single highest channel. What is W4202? 4208.60 angstroms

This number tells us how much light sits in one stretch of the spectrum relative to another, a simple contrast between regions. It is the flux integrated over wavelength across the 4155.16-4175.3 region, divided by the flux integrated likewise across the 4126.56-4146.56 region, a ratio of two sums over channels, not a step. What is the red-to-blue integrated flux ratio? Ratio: 1.03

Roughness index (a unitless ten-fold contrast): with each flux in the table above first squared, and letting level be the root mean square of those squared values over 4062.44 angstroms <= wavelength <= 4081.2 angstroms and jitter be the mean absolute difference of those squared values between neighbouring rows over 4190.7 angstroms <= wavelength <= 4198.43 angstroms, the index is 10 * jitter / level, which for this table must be 0.60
